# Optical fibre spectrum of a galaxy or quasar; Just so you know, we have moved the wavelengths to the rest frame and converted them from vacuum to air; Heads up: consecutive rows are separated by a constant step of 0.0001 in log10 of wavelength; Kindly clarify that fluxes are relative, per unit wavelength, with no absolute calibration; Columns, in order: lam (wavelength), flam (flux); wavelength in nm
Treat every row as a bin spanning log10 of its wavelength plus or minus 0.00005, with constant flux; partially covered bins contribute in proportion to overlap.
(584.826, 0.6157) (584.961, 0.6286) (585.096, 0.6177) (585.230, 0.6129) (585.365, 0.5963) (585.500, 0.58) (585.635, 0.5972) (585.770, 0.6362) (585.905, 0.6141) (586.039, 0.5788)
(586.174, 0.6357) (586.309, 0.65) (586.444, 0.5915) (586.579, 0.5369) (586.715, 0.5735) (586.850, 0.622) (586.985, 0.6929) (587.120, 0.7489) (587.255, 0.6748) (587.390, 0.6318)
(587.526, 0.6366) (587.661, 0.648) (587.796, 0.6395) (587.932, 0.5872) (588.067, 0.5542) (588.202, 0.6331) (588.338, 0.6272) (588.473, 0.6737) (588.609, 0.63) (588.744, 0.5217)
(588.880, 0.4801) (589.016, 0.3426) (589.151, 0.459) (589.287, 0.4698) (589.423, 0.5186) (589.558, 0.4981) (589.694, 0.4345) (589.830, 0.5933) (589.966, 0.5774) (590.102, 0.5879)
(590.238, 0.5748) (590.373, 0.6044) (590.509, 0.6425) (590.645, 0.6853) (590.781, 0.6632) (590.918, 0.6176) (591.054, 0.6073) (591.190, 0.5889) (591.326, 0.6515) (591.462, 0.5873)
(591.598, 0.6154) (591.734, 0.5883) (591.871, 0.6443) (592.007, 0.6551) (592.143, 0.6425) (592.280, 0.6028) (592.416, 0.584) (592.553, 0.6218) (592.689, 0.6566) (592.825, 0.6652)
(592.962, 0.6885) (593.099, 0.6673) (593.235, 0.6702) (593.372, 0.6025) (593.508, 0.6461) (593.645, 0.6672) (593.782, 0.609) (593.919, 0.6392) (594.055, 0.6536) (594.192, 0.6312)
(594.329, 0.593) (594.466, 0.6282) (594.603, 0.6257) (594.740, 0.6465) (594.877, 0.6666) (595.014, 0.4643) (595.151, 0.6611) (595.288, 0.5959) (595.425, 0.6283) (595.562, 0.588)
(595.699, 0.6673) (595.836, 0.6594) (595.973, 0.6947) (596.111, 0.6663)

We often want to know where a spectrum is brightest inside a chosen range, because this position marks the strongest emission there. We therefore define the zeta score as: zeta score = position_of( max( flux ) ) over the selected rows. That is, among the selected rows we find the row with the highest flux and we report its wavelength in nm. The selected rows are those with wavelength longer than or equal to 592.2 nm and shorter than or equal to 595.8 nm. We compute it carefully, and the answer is 592.962 nm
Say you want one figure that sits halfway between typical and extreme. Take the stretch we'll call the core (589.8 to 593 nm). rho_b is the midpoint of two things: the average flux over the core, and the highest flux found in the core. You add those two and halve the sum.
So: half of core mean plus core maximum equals 0.66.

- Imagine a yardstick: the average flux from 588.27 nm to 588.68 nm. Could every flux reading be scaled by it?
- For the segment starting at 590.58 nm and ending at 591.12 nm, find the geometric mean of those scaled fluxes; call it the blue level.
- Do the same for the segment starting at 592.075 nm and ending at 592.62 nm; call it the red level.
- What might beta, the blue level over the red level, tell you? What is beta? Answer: 1.05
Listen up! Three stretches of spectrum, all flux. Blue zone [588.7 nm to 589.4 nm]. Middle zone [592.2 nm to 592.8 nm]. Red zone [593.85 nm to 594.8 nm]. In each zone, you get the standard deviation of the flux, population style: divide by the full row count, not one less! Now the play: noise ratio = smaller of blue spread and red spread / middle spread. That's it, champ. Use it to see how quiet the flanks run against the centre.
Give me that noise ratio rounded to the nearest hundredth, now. 0.68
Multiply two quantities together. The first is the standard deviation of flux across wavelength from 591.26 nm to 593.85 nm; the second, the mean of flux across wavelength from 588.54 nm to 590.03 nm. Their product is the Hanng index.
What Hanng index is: 0.016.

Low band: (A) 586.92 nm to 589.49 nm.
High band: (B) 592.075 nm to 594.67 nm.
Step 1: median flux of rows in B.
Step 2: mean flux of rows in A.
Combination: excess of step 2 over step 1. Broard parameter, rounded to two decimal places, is -0.05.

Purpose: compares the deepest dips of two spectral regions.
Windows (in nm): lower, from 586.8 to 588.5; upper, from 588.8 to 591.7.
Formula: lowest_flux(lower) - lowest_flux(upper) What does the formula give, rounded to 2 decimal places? 0.21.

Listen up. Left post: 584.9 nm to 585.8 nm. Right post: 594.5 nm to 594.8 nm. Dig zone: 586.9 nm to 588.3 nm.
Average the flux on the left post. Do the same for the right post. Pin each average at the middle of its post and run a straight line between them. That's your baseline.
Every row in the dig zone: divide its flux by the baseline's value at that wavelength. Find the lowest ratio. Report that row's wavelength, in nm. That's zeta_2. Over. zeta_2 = 588.067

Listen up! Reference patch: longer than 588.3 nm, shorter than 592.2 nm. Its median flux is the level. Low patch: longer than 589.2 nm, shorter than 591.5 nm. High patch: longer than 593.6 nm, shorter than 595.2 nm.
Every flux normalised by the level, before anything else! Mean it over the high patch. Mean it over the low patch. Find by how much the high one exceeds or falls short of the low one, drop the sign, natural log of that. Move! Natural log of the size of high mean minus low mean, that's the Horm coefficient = -2.7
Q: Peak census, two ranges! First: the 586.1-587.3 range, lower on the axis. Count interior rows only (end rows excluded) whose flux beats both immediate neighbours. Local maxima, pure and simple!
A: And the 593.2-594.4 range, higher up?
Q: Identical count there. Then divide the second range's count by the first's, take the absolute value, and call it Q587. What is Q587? 1.0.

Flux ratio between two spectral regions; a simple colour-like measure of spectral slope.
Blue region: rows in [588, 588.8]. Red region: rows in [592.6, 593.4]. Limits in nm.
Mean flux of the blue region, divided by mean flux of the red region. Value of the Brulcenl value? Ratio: 0.92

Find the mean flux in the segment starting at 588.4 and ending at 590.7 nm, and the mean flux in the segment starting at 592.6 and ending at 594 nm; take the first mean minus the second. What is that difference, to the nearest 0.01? -0.10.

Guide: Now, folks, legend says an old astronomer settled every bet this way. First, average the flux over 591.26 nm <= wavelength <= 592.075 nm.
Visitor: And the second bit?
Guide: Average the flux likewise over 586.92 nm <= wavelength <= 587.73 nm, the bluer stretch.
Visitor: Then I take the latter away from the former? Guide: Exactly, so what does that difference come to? -0.049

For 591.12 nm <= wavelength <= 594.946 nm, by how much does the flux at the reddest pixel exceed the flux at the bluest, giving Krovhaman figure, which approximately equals 0.08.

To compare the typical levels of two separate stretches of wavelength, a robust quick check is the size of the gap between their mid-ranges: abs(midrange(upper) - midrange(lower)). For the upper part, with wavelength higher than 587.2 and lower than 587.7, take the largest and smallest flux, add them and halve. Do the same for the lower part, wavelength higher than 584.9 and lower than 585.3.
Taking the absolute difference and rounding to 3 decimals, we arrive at 0.033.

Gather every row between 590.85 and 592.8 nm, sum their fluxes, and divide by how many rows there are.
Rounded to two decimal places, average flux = 0.62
